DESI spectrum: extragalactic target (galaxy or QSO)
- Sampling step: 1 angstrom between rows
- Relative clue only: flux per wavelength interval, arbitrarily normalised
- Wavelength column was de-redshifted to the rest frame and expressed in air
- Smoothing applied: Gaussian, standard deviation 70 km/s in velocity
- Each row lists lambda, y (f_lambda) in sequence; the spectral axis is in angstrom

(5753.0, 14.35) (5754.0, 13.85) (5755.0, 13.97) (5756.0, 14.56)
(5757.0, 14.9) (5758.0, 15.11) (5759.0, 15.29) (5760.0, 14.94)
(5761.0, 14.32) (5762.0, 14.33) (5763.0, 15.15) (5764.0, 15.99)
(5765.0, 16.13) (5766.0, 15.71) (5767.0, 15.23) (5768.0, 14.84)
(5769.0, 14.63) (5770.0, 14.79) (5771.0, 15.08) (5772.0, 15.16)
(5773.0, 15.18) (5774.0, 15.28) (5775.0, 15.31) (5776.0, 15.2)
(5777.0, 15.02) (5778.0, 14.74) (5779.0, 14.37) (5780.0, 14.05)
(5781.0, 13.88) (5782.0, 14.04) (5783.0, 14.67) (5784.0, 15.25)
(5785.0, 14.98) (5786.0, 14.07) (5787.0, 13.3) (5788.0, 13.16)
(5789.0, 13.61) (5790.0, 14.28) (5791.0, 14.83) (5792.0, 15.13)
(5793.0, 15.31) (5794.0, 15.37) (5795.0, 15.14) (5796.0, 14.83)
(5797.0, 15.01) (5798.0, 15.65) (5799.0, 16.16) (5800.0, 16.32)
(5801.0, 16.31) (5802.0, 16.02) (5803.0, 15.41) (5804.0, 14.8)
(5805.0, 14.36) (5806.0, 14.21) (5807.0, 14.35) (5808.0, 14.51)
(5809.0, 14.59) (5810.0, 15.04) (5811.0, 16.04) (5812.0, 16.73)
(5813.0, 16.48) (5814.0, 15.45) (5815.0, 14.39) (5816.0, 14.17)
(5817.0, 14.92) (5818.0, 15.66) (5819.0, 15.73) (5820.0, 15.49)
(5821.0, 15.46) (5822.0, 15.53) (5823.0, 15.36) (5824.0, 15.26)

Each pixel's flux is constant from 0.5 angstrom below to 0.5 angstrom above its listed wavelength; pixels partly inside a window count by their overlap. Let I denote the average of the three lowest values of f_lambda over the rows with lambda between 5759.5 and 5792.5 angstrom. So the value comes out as 13.4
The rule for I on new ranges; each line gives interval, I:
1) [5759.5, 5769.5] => 14.4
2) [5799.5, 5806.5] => 14.5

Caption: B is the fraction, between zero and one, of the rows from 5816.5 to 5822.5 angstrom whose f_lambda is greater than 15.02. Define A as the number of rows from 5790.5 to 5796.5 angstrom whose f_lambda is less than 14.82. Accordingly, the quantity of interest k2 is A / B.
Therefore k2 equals 0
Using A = 0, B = 0.8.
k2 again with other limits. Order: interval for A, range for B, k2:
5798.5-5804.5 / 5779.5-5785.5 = 6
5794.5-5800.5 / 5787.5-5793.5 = 0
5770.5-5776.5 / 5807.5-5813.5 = 0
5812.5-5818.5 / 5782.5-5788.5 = 12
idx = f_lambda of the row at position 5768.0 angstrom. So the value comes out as 14.84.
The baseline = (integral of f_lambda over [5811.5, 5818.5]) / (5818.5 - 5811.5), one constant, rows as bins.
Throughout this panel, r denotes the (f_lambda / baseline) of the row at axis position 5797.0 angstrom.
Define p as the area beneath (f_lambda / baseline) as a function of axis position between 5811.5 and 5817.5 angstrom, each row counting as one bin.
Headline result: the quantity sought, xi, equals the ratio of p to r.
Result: 6.1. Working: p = 5.98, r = 0.975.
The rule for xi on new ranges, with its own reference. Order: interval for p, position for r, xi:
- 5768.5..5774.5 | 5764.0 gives 5.6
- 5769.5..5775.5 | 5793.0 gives 5.9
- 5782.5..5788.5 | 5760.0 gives 5.7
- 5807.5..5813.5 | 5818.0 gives 6.0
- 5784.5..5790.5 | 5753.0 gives 5.8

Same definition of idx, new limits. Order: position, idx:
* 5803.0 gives 15.41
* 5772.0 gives 15.16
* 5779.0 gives 14.37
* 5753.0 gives 14.35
